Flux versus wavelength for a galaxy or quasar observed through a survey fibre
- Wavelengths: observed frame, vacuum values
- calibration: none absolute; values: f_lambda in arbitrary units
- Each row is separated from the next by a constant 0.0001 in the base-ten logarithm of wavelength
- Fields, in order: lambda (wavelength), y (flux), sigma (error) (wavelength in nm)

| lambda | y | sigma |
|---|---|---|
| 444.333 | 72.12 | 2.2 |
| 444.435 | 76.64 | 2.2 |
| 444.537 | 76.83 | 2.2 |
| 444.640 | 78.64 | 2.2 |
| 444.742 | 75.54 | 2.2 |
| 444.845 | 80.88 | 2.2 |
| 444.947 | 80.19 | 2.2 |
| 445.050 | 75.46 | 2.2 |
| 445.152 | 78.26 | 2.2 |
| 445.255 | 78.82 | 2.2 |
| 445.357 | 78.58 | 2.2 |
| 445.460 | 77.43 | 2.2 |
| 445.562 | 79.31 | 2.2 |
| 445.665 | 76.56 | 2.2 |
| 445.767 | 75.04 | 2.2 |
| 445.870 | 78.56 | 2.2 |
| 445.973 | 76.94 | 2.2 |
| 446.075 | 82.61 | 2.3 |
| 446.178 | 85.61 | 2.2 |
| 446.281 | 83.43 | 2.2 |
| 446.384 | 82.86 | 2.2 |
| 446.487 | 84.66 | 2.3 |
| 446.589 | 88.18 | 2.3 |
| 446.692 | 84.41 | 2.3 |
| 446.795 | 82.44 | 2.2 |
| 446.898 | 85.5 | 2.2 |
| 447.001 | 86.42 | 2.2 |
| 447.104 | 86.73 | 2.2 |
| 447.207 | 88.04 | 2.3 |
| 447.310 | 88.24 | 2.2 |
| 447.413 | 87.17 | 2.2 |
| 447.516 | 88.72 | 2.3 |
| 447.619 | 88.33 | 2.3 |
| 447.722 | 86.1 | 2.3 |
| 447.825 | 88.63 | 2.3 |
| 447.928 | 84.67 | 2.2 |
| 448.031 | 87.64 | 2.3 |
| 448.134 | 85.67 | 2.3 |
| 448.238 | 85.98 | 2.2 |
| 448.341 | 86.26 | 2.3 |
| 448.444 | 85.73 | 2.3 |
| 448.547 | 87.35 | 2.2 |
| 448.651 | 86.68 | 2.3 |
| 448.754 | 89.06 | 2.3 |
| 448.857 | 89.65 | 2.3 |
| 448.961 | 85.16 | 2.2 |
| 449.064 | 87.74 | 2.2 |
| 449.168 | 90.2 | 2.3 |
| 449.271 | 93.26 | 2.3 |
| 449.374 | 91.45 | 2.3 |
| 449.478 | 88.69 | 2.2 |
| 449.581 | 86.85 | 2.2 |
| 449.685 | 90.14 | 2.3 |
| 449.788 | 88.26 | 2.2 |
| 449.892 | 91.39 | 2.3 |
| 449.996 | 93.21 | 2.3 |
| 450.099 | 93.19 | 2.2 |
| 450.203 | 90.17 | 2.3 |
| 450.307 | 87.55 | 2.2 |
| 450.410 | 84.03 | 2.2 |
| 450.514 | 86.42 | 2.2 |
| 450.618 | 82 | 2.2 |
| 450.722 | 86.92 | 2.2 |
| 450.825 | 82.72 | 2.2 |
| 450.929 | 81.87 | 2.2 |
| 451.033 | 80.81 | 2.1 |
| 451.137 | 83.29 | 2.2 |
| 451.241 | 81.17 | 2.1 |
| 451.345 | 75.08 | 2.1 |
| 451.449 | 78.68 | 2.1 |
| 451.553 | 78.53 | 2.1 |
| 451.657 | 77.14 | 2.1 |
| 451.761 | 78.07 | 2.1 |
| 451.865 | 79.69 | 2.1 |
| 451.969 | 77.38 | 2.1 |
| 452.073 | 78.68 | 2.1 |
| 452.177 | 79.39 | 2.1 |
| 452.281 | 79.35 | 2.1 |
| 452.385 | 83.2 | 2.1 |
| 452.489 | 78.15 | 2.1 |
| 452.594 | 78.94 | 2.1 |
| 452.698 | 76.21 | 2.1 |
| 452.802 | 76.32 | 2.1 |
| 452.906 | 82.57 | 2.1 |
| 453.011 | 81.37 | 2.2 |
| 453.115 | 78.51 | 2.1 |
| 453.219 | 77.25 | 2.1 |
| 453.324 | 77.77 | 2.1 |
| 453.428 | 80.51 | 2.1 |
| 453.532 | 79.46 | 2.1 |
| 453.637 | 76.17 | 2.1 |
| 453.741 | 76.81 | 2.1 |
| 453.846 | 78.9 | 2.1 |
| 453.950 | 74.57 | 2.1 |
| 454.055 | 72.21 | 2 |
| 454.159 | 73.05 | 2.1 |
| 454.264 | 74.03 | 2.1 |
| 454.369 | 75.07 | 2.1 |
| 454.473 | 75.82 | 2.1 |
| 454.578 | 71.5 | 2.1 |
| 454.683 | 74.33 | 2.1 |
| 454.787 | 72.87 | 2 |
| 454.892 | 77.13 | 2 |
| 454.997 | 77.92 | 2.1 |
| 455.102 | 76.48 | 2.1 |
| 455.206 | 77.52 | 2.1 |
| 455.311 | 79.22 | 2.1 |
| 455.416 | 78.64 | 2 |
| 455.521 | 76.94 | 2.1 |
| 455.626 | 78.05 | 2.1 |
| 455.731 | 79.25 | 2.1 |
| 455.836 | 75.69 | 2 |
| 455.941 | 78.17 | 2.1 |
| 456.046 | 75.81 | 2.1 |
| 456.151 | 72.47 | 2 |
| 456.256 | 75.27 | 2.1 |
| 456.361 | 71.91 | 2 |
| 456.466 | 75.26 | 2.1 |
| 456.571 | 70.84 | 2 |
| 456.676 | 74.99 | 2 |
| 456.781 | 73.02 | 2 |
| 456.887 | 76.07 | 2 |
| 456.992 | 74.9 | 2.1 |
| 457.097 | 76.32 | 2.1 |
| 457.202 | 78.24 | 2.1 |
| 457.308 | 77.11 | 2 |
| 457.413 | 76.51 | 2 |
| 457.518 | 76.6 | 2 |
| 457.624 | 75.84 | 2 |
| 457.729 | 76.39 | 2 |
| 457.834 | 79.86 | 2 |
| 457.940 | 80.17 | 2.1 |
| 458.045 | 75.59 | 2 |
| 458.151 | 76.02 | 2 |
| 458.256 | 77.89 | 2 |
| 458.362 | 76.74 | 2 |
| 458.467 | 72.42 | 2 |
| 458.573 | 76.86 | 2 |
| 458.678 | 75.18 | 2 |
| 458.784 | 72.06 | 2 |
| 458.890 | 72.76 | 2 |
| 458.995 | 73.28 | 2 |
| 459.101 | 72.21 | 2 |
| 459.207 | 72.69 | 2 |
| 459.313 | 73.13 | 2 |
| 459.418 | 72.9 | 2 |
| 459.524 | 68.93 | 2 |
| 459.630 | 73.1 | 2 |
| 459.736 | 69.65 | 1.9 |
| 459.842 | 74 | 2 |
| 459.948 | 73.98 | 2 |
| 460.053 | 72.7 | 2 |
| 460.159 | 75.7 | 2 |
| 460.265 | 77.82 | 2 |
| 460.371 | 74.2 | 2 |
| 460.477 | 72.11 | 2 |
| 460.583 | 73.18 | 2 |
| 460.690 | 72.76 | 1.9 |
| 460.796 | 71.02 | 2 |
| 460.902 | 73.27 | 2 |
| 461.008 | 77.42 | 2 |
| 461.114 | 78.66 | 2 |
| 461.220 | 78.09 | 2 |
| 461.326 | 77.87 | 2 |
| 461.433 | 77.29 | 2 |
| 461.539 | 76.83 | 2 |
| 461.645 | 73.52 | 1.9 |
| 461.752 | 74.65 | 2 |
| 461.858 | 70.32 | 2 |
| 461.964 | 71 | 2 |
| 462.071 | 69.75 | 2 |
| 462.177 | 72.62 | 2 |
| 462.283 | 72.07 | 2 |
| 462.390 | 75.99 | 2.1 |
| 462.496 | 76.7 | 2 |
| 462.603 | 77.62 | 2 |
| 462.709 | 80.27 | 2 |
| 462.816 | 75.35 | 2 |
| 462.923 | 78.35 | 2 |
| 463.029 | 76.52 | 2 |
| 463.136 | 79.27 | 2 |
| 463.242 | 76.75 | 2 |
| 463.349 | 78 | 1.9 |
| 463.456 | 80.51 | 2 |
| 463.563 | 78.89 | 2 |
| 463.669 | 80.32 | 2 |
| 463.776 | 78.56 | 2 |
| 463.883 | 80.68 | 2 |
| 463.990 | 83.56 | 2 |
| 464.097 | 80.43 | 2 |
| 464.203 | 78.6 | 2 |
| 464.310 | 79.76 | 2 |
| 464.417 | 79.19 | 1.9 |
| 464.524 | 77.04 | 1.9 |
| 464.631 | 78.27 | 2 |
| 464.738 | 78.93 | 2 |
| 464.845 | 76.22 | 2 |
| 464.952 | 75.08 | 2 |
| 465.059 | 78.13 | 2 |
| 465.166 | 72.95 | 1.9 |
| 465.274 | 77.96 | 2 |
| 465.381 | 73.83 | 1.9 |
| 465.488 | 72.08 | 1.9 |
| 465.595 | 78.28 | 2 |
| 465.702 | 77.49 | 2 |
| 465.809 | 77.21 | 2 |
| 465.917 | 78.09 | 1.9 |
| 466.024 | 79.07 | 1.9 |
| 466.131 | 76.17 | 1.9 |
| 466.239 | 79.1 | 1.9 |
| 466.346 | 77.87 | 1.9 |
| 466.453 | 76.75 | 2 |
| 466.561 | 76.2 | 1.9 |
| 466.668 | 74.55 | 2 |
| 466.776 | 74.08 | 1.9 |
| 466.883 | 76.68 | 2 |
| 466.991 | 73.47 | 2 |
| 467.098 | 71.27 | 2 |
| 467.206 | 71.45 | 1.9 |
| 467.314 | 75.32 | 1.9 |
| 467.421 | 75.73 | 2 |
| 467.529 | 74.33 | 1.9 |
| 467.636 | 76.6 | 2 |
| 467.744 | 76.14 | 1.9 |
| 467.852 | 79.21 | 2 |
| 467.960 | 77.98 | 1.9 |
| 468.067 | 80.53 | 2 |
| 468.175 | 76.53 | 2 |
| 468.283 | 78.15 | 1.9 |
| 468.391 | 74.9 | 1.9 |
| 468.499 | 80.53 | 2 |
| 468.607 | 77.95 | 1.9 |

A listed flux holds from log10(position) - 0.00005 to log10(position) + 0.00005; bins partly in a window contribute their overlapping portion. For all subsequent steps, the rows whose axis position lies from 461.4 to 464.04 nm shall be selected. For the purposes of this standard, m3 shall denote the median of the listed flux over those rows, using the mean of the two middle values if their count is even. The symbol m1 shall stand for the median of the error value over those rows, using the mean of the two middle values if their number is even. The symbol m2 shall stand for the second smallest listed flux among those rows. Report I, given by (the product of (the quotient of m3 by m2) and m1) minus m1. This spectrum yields 0.185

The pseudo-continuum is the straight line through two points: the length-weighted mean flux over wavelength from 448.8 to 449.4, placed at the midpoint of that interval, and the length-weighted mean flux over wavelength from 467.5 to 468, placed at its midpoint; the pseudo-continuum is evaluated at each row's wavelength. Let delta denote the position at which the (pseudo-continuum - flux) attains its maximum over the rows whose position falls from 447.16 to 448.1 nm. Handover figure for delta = 447.928 nm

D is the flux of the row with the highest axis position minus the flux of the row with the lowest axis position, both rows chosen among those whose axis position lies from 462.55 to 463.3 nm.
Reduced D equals -0.9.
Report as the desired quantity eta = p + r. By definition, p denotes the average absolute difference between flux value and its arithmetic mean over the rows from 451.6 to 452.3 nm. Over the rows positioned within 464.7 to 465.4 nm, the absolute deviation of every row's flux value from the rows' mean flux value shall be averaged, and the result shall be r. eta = 2.74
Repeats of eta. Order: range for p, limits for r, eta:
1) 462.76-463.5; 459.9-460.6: 2.82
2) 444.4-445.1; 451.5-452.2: 2.61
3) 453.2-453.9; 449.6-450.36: 3.03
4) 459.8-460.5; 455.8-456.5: 2.94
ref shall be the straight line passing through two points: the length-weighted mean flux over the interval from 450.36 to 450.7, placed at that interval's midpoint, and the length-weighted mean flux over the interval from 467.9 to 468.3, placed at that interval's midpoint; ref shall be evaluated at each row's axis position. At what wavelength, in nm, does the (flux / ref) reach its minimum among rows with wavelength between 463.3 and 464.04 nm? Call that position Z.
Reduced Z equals 463.349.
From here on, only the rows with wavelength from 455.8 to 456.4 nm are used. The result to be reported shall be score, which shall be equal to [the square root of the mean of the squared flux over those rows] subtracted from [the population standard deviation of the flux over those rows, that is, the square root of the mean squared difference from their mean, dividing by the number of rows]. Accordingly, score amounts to -73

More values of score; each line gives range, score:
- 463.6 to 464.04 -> -79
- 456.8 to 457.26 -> -75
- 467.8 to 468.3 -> -77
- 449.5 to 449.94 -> -87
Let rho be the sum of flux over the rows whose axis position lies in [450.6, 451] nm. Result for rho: 334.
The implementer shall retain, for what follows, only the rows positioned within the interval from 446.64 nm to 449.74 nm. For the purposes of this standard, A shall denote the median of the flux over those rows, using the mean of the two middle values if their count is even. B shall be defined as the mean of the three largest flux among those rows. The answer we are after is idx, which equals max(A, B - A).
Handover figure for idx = 87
